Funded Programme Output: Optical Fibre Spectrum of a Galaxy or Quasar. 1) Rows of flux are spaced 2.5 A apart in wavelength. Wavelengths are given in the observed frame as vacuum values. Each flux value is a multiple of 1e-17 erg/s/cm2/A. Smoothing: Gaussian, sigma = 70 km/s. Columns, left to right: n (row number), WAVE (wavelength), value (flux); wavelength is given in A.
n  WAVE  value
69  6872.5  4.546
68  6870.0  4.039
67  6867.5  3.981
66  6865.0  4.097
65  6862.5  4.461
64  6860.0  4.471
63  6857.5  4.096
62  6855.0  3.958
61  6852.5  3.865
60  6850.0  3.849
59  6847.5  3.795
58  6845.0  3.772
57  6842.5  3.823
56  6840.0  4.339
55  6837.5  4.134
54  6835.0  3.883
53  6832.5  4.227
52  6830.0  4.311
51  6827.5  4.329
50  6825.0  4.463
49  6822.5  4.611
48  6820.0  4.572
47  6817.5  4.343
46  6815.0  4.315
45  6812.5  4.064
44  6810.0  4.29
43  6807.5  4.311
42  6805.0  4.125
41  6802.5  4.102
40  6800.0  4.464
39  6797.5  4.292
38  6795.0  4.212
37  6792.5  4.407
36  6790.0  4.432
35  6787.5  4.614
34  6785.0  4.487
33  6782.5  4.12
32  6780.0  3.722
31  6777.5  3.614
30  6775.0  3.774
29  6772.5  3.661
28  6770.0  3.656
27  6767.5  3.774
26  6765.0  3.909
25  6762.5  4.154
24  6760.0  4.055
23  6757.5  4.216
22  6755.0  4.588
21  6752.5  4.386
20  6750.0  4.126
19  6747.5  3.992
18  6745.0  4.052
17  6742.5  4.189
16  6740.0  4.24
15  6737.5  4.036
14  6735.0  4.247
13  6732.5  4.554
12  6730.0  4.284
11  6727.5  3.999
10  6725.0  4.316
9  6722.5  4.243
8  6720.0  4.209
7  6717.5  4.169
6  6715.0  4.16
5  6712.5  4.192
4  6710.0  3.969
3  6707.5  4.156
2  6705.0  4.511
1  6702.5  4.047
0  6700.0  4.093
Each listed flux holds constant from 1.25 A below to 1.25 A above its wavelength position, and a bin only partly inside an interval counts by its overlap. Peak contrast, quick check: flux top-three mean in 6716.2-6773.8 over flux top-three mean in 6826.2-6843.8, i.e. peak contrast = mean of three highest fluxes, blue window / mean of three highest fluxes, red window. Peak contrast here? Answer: 1.04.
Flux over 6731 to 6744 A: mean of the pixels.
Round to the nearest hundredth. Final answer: 4.25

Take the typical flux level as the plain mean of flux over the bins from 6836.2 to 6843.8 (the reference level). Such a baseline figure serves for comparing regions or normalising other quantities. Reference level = 4.1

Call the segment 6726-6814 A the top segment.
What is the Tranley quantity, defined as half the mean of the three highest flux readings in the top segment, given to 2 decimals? 2.29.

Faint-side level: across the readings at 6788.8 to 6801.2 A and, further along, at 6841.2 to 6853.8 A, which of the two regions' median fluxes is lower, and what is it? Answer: 3.82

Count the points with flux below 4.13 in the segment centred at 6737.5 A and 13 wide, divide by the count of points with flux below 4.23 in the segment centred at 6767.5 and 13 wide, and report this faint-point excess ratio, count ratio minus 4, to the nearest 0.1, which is -3.8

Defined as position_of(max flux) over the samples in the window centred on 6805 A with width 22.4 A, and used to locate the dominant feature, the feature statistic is 6800.0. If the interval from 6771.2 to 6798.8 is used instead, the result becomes 6787.5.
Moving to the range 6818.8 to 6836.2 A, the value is 6822.5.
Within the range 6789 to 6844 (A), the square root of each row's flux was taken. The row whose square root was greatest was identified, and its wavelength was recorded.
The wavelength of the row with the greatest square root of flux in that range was 6822.5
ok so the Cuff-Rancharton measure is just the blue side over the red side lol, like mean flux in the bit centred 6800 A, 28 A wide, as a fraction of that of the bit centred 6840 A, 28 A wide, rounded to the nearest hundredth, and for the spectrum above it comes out 1.07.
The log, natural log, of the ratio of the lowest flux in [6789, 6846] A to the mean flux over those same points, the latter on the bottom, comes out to -0.120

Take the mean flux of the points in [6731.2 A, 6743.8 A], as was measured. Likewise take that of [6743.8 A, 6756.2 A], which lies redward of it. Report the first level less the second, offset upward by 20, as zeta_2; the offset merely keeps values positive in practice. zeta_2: 20.0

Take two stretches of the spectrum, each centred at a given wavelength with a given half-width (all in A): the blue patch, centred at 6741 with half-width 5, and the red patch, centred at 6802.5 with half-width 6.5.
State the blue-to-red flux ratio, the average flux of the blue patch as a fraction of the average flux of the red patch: 0.97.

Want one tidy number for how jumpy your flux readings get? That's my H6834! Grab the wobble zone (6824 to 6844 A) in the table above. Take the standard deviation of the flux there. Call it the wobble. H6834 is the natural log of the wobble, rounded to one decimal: -1.5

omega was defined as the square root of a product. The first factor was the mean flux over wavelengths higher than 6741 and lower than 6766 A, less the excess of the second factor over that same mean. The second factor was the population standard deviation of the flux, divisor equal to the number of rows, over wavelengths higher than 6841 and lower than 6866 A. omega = 1.4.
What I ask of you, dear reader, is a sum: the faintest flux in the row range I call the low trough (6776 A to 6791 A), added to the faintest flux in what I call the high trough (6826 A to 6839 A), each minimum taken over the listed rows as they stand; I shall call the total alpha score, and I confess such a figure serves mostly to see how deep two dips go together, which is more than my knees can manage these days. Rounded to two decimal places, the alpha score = 7.50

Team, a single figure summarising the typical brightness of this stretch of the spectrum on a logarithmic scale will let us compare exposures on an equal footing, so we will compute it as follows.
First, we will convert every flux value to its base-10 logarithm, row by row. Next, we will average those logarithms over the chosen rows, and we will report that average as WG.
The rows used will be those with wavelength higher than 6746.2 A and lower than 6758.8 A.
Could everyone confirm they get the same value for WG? 0.629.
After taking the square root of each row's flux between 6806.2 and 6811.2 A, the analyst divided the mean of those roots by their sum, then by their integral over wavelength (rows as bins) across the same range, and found 0.048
